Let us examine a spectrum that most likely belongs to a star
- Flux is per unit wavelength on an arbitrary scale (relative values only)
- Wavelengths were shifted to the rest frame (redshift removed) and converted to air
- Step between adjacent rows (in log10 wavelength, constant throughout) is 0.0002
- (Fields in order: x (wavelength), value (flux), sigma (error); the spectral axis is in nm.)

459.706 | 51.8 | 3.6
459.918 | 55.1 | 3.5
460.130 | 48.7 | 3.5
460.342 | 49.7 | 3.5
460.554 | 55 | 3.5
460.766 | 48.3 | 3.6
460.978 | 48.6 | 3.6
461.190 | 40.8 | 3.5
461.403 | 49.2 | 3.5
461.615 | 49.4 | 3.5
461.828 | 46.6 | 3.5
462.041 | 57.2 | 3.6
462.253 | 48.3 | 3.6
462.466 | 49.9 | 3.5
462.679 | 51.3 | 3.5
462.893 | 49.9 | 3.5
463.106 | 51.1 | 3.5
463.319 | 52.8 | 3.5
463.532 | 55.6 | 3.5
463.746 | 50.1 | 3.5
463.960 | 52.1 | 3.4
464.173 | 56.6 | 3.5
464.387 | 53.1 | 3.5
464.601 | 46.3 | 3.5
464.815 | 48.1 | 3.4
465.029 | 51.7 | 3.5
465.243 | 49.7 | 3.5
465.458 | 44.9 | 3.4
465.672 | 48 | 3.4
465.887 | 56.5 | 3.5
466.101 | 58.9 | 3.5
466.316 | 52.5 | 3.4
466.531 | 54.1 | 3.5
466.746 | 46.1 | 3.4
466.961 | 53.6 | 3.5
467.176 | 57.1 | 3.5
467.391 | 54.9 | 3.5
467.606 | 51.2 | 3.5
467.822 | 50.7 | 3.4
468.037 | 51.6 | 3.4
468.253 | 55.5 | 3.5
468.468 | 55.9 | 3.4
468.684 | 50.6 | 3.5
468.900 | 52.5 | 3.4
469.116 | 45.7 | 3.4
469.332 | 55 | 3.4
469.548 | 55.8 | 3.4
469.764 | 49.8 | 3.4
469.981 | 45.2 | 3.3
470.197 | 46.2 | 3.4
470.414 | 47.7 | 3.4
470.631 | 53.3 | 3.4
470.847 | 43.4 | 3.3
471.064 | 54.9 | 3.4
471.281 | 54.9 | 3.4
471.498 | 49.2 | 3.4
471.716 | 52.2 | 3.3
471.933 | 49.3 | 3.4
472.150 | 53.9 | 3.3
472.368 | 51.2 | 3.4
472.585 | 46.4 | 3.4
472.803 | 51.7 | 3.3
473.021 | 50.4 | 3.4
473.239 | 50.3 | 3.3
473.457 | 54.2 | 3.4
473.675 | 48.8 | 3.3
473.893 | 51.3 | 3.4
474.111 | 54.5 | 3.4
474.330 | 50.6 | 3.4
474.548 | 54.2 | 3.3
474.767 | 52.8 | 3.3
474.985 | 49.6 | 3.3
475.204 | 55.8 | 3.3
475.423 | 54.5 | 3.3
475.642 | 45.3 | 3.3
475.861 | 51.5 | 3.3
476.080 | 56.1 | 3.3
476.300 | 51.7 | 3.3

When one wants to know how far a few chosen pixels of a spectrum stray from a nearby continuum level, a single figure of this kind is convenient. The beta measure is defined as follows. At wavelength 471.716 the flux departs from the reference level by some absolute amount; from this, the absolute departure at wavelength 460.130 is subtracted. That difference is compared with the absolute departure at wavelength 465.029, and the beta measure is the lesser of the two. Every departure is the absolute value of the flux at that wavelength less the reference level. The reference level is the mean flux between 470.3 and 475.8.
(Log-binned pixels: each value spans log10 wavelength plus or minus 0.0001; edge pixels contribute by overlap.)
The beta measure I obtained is -2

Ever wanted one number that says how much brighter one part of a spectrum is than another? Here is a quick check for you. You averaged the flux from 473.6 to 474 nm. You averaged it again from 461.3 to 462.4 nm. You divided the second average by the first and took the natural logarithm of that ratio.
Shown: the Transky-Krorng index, 0.00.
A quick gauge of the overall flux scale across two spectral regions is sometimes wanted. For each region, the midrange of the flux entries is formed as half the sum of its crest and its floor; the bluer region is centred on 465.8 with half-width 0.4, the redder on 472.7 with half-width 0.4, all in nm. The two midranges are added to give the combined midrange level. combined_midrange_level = 101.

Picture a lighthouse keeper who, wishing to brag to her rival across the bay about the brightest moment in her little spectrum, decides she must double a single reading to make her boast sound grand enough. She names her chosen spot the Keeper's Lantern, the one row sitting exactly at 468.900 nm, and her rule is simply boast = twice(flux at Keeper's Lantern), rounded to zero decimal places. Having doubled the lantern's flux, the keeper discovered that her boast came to 105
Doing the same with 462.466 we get 100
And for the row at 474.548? 108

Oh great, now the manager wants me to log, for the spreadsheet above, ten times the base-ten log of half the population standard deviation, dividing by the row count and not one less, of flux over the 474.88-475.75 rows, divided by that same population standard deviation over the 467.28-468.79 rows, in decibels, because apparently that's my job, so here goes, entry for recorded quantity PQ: 0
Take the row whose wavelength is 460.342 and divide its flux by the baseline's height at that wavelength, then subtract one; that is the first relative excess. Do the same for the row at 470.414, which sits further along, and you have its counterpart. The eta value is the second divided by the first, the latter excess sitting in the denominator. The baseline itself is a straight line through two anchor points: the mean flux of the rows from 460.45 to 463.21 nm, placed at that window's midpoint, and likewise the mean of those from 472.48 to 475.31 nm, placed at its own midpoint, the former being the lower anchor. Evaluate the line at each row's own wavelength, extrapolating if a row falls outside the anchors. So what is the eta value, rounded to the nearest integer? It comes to -12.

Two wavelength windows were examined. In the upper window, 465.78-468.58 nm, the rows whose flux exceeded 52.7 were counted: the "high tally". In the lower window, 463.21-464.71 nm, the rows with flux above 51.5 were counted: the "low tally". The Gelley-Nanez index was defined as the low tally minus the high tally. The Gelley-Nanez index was -3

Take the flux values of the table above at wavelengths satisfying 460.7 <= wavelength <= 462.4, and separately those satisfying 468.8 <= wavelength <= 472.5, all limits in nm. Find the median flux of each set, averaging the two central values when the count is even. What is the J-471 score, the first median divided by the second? 0.95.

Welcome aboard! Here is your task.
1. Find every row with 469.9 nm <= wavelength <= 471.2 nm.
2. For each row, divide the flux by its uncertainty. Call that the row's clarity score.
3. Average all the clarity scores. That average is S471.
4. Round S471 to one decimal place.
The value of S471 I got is 14.4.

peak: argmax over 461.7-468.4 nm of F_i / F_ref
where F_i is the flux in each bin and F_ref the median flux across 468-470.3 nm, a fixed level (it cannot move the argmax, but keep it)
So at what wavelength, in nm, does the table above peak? 466.101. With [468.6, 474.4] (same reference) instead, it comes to 469.548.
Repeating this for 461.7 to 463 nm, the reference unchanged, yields 462.041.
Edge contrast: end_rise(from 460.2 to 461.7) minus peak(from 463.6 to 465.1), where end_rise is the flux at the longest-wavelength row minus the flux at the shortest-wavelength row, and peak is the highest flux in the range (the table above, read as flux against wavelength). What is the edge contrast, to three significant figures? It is -56.9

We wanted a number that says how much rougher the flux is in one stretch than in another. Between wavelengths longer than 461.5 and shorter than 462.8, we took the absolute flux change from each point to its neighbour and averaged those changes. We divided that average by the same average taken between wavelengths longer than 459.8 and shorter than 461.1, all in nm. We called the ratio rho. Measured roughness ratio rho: 1.3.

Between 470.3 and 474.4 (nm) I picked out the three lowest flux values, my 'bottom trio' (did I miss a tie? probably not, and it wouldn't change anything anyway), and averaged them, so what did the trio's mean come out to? 45.8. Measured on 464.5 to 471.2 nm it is 44.5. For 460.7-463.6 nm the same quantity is 45.2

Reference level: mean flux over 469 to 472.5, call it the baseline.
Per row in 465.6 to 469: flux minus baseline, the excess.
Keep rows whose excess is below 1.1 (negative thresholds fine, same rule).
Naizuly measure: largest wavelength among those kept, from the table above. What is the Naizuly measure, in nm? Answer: 468.684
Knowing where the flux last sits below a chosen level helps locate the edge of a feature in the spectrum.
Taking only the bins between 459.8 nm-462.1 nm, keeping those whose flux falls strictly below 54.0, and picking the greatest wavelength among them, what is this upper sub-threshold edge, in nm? 461.828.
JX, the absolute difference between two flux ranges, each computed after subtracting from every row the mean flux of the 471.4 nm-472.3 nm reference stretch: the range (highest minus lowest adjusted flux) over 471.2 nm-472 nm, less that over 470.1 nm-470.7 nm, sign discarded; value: 1.4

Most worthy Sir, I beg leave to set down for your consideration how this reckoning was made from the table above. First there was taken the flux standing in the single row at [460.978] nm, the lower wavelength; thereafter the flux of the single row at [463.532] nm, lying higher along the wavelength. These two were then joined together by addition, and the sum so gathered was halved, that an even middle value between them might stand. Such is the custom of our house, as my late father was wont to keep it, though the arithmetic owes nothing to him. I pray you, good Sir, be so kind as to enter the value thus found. 52.1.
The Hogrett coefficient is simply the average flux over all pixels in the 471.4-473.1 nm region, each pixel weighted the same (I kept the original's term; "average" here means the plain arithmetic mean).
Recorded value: 50.5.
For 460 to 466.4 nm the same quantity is 50.7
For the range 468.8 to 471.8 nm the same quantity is 50.4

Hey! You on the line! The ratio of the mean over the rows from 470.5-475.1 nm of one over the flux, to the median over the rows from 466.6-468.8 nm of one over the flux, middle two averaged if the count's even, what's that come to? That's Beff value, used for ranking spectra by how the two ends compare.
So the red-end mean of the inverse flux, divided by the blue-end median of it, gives 1.03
